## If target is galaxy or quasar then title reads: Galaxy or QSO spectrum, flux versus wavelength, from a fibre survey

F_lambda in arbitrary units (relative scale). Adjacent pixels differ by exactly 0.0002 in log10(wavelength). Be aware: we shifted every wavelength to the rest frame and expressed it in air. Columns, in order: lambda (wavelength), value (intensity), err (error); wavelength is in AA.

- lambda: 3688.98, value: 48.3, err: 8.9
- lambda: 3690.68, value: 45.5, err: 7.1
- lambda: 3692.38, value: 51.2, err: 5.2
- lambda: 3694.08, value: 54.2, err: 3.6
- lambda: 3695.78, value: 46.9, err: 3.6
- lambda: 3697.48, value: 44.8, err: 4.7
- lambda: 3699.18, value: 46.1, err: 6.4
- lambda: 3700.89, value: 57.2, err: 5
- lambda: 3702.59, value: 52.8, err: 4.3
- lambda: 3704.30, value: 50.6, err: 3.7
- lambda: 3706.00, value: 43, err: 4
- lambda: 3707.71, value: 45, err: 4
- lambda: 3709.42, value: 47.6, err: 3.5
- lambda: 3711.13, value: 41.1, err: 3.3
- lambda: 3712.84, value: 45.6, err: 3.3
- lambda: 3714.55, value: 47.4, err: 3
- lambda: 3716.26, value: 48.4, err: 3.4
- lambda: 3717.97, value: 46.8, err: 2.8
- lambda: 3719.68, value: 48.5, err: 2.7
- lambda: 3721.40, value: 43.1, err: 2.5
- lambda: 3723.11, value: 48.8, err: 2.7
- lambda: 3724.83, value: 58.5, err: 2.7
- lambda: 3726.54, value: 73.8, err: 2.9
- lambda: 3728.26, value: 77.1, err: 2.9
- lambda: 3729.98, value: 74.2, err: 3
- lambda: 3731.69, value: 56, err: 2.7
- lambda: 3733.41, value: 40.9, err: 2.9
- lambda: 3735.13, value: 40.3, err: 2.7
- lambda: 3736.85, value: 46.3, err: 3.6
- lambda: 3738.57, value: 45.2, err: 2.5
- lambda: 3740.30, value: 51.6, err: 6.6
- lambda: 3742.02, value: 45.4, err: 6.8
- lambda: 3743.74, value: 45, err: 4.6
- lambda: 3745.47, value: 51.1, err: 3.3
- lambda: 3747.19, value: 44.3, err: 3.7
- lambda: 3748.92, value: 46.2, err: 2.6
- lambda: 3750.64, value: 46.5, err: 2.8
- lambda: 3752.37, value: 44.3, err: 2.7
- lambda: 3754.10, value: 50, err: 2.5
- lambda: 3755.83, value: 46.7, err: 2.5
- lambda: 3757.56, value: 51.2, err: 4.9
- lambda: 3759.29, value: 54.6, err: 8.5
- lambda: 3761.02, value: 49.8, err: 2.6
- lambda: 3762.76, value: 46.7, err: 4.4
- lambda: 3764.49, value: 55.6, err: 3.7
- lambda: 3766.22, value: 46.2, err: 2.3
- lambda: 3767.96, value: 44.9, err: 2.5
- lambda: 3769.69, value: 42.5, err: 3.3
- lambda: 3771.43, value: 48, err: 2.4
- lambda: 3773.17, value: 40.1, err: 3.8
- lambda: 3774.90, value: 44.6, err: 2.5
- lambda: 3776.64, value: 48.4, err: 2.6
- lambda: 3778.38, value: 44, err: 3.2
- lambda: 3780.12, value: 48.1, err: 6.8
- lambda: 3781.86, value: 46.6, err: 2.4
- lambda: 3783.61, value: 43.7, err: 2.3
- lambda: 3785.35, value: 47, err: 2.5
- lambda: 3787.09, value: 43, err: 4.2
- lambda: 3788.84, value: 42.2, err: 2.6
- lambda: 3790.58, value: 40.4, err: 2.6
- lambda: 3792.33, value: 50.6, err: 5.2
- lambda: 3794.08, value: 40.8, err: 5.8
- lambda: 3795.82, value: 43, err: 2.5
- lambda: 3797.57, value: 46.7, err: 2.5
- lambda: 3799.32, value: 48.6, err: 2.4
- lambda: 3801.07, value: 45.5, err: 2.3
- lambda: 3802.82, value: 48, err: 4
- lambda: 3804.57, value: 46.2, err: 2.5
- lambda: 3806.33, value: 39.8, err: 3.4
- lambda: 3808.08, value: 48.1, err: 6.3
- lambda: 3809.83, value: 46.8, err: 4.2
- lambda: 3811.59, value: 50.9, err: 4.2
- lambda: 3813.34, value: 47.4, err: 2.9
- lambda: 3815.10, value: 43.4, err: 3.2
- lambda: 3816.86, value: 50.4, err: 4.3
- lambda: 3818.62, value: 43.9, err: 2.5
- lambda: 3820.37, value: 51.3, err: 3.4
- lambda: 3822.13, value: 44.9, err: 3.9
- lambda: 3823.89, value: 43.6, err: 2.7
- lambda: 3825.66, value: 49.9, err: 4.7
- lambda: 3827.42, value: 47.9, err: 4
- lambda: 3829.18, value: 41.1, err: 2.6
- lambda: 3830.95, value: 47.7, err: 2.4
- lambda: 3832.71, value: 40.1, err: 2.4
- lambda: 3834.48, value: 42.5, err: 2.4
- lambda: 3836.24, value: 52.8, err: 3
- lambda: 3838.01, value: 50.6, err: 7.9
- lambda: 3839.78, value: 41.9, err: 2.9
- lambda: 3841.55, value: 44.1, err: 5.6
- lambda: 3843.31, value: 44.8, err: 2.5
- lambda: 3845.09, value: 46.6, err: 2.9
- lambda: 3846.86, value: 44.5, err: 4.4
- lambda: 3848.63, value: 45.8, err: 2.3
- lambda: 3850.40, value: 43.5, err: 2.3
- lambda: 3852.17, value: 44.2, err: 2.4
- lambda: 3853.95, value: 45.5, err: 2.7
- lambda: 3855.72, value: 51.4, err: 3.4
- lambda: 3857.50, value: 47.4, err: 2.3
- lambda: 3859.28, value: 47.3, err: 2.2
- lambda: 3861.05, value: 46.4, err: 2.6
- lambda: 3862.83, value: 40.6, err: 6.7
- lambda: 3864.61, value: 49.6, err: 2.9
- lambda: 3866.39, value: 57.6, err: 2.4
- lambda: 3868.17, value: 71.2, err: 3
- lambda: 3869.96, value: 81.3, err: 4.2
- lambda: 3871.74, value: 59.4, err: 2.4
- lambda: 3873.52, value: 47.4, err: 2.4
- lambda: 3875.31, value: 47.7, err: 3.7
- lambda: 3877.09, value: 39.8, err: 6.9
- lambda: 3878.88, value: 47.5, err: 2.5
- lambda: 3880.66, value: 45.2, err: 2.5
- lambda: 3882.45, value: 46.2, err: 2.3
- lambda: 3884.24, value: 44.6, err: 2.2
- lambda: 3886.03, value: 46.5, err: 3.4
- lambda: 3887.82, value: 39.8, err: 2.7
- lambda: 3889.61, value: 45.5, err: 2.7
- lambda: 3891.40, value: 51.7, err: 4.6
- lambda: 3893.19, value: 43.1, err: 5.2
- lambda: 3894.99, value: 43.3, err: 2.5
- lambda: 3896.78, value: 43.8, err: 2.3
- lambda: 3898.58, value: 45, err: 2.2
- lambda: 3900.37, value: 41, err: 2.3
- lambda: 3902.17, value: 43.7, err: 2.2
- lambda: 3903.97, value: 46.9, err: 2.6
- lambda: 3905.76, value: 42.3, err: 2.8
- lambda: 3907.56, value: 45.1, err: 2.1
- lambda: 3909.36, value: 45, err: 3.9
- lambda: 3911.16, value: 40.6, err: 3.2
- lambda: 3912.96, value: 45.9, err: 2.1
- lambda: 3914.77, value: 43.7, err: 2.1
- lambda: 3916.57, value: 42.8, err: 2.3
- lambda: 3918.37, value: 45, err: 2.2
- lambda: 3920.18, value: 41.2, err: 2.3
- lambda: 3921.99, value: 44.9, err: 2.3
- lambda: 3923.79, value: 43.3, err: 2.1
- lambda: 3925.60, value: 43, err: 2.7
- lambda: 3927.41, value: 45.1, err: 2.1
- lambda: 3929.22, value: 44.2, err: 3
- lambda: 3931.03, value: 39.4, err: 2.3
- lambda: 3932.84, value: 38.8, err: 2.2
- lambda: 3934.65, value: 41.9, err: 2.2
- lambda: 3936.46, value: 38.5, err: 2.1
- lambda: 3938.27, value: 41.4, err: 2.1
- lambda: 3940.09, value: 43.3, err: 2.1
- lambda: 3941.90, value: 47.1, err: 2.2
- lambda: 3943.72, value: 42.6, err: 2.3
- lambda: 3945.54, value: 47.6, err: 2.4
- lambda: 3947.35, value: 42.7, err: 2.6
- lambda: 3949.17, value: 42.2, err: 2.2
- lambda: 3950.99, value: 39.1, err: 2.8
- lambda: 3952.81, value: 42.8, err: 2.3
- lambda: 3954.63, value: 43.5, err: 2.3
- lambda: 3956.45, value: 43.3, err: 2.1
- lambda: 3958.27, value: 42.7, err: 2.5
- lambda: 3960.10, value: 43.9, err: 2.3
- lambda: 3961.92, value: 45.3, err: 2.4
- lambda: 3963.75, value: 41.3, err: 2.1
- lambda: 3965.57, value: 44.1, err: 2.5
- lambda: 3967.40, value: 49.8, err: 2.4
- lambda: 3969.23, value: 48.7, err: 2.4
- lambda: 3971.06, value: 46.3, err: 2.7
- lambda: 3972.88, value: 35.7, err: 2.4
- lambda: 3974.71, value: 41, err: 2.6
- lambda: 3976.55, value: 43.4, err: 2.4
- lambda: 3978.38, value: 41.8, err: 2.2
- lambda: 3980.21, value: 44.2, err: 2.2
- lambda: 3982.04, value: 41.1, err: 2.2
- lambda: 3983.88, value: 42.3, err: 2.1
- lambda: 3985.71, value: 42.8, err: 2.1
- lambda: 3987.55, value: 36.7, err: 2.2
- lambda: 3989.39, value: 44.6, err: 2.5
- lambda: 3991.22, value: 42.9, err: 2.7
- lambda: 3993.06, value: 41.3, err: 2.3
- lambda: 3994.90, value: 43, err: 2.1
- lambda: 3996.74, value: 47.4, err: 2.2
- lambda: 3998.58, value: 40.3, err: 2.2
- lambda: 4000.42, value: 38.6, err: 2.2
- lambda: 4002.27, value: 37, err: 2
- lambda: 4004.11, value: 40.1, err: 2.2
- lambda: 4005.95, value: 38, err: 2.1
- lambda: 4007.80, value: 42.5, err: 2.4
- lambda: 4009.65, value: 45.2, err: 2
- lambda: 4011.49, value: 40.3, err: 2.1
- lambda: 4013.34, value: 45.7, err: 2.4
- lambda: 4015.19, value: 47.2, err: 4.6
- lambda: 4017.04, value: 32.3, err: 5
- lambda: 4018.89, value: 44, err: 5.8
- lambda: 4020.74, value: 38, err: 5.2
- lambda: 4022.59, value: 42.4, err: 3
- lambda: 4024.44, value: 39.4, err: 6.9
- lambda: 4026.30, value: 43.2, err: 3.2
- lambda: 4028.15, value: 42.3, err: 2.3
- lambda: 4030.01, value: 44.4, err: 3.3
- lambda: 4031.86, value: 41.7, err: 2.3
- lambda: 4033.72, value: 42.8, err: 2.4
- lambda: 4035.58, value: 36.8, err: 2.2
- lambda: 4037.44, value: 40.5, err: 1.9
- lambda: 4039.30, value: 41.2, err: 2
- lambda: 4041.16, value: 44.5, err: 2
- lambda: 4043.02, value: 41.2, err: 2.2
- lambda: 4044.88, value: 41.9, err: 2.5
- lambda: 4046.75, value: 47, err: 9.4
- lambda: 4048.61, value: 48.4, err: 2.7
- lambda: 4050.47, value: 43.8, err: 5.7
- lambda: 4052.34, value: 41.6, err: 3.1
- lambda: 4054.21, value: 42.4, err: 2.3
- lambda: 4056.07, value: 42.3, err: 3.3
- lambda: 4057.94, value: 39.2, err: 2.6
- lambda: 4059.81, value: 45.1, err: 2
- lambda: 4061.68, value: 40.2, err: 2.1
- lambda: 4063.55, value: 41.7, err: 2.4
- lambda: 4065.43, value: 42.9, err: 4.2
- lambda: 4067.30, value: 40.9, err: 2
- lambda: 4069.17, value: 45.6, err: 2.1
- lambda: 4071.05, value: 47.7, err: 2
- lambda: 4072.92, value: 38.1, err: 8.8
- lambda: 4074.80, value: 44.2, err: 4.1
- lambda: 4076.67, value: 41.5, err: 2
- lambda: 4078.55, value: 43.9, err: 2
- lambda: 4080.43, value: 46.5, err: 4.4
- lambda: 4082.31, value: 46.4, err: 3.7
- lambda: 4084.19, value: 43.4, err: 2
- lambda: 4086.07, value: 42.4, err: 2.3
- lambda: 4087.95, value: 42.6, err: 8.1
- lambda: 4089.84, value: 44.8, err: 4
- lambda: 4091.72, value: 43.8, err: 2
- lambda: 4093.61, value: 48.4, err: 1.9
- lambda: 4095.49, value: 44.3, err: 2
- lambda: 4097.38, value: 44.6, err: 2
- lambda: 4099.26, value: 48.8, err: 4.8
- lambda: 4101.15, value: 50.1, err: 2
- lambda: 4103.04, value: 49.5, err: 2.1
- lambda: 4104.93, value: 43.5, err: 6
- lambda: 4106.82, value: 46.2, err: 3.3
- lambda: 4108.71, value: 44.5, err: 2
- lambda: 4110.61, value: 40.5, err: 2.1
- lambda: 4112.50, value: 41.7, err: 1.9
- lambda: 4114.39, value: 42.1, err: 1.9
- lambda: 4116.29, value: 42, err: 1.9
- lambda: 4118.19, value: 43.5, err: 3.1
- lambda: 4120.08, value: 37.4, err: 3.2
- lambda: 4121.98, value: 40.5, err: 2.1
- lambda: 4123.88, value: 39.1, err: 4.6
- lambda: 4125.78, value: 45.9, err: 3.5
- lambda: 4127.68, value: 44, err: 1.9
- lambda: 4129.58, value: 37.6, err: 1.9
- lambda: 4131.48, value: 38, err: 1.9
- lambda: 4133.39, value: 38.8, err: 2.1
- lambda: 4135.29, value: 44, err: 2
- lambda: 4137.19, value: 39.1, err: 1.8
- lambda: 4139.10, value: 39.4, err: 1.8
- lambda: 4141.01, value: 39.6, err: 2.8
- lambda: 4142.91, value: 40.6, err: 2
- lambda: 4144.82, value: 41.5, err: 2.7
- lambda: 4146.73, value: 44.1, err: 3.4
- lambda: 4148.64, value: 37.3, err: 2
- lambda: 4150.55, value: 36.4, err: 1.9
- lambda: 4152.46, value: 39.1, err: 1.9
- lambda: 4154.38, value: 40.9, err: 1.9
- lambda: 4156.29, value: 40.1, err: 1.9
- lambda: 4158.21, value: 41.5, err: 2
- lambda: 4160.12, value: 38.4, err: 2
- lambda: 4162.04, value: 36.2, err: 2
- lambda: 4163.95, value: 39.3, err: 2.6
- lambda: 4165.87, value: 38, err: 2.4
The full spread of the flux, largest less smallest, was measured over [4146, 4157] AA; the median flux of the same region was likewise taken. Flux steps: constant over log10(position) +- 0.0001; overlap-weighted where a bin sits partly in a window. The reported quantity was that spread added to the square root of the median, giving 14.0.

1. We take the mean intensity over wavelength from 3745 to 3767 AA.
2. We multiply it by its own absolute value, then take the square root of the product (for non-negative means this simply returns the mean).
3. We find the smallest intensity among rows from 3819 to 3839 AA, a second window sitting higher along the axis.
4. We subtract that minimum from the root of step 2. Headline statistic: 8.6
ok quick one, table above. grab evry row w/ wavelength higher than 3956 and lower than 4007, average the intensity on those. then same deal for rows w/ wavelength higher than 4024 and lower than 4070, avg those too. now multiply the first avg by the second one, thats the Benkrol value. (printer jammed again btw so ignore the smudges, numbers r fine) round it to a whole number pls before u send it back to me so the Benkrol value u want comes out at 1800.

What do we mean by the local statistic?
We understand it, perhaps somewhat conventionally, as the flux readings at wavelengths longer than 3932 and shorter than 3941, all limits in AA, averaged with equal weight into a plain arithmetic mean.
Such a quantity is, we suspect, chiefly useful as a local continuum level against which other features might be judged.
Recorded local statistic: 40.8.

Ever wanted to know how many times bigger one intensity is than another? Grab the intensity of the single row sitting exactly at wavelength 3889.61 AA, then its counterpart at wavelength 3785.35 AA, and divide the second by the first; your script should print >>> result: 1.03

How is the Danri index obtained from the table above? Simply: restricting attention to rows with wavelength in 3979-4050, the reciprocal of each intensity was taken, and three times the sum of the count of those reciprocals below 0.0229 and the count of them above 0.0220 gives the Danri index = 132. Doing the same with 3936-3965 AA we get 54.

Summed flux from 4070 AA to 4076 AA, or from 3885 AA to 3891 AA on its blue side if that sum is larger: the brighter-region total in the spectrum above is 132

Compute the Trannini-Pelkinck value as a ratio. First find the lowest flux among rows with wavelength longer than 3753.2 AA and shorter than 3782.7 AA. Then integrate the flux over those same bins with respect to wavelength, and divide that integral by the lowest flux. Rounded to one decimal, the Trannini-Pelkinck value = 35.0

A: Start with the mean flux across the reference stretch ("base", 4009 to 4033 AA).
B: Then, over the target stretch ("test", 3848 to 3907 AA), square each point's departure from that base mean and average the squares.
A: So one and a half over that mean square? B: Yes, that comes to 0.014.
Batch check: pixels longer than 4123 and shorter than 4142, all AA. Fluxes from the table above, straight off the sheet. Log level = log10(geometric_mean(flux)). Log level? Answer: 1.61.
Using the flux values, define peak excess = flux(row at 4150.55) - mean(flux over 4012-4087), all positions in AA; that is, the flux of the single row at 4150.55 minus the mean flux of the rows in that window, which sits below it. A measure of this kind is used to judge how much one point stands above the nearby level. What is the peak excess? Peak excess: -6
